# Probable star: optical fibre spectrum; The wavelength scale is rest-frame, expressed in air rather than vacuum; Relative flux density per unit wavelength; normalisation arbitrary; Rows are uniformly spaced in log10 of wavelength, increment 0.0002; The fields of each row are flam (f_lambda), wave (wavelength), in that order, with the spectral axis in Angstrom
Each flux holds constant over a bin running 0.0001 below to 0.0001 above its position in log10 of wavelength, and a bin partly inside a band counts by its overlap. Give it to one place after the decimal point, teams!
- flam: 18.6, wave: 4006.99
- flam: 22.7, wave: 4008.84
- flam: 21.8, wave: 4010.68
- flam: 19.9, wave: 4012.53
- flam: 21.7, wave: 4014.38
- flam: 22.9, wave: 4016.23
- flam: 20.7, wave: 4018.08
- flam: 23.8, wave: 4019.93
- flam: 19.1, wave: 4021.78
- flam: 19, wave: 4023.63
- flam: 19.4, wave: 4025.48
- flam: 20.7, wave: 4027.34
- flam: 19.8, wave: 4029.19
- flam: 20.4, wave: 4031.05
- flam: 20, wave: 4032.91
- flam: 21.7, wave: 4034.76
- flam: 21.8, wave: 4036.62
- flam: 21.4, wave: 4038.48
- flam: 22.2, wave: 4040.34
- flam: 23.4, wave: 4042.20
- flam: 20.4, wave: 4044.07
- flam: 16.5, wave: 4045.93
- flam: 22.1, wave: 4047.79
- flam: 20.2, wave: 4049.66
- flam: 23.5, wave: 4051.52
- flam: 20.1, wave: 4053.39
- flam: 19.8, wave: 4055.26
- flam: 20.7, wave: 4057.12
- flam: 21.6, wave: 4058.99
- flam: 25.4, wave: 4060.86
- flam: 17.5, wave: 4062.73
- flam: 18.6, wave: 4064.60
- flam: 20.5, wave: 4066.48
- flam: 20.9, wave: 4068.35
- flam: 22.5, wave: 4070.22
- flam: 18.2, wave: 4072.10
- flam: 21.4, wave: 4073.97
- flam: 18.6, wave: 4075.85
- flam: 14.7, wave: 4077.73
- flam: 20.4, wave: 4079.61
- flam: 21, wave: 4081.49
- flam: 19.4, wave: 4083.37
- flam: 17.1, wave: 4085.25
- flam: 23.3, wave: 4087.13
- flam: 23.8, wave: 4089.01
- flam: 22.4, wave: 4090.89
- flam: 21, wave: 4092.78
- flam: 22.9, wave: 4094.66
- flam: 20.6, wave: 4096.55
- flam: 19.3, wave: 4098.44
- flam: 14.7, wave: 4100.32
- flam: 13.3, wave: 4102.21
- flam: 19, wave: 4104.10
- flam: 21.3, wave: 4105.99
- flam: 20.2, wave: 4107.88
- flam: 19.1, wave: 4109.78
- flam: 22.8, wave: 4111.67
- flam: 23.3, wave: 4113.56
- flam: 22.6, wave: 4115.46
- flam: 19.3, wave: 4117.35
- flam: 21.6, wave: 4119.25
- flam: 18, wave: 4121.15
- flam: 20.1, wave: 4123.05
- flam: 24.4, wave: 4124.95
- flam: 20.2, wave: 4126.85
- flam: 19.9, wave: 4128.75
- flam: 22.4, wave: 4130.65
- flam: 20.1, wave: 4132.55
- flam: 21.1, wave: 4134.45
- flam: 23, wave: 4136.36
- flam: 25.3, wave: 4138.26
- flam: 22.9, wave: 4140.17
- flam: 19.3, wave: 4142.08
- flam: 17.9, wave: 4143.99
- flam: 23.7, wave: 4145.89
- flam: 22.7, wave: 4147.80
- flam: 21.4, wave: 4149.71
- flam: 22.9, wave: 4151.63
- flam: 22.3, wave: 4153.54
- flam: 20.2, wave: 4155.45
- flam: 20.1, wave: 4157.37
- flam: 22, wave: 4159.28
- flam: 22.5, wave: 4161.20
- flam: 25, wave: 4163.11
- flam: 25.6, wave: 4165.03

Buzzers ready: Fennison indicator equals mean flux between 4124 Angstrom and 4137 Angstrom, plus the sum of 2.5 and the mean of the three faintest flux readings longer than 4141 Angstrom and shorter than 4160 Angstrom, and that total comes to 43.2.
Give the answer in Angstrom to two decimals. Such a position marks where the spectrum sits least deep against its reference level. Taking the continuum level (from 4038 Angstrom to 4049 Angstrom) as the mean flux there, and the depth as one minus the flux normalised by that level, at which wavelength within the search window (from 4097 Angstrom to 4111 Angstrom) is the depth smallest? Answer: 4105.99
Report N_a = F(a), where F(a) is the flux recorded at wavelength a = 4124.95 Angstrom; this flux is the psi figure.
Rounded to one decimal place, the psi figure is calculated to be 24.4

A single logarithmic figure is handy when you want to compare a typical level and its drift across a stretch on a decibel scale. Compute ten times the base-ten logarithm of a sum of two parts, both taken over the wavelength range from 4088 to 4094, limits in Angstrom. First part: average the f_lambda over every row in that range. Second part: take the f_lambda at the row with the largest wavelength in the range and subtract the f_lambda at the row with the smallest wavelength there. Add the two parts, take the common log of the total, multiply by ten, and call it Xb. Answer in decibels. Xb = 12.9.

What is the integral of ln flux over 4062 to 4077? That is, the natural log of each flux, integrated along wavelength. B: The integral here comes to 44.7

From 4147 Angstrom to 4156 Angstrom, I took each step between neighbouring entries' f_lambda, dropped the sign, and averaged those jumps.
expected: 1.4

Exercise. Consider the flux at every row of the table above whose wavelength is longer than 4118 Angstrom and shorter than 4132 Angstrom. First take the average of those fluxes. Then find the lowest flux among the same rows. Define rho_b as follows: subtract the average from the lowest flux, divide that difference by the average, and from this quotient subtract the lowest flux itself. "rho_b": -18.1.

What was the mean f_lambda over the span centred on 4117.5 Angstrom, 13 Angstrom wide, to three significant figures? 21.1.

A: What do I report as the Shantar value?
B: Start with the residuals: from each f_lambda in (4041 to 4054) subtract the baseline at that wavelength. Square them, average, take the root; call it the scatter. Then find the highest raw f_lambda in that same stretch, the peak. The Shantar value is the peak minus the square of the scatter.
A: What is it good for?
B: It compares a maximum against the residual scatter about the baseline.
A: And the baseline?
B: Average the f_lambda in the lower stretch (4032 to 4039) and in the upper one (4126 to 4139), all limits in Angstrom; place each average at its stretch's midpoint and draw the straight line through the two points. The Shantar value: 18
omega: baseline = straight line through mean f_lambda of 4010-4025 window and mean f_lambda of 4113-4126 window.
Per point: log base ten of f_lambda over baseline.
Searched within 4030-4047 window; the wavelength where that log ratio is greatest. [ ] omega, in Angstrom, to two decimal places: 4042.20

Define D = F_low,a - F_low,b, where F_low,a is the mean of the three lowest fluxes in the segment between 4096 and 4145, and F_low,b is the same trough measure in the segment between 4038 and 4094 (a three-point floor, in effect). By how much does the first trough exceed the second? -1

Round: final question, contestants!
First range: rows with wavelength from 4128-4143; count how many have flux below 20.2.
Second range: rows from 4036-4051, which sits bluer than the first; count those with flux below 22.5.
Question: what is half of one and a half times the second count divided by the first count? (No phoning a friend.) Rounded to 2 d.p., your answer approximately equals 1.75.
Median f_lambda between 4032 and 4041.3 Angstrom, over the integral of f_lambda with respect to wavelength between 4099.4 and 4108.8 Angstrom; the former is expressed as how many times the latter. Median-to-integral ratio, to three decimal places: 0.130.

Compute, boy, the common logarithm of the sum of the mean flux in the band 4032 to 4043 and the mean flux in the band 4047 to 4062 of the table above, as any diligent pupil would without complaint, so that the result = 1.64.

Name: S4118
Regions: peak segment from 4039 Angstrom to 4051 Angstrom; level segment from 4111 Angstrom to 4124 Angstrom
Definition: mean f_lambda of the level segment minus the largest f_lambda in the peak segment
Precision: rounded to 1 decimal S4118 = -2.3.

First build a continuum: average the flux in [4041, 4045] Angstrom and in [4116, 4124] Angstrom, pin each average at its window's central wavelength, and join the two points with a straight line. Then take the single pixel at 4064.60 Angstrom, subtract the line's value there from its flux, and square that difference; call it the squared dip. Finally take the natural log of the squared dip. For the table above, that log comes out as 2.0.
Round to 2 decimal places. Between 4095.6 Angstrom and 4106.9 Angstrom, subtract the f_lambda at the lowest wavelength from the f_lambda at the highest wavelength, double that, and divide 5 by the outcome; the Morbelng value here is 3.57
